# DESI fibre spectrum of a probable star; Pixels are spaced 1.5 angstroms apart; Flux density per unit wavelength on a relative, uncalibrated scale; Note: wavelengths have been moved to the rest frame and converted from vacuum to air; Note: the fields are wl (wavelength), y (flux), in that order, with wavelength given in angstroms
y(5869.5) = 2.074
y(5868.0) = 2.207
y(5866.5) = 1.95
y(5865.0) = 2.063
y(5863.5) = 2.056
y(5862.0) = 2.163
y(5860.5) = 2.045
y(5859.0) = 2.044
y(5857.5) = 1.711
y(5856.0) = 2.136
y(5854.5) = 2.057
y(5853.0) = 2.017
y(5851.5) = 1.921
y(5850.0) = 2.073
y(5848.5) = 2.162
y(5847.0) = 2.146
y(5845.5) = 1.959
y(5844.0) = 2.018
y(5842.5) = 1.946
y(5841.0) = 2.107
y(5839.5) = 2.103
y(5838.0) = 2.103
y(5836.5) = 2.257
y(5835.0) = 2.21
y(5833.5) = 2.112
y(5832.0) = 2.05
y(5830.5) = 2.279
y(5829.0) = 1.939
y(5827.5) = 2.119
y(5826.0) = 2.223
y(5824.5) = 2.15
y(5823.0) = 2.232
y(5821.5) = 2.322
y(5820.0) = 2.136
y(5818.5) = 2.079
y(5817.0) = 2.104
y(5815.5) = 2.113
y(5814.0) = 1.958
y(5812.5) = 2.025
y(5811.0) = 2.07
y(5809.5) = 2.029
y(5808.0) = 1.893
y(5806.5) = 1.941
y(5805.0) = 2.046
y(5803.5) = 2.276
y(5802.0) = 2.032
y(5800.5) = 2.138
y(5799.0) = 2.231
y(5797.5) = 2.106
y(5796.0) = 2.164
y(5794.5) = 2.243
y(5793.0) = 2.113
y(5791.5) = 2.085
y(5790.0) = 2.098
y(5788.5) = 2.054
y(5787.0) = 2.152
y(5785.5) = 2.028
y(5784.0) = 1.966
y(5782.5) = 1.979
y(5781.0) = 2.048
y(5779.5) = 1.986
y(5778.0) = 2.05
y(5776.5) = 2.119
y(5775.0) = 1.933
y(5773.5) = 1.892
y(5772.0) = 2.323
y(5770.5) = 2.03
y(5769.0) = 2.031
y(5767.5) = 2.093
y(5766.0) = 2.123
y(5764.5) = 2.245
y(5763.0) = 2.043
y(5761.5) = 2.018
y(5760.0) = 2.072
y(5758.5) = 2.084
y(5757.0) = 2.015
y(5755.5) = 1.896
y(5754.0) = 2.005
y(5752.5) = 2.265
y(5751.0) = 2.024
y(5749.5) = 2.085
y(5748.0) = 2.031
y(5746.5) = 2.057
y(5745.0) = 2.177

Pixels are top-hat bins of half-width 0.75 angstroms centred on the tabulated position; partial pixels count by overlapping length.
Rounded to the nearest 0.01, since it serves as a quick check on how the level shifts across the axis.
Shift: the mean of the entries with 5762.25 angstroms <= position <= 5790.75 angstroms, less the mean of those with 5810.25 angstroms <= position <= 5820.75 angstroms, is -0.01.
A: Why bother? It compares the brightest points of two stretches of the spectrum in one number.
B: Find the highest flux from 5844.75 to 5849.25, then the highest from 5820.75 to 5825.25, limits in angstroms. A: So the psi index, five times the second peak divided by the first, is 5.37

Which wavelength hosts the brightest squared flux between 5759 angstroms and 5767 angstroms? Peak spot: 5764.5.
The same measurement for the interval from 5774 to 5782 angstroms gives 5776.5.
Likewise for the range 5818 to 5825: 5821.5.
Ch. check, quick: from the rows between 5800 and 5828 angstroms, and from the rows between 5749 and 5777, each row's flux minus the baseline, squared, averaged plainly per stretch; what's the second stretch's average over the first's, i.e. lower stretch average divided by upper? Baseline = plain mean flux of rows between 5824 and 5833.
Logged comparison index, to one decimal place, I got 1.2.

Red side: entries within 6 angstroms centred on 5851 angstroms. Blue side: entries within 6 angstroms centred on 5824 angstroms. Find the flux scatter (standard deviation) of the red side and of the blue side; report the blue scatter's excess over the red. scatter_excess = -0.03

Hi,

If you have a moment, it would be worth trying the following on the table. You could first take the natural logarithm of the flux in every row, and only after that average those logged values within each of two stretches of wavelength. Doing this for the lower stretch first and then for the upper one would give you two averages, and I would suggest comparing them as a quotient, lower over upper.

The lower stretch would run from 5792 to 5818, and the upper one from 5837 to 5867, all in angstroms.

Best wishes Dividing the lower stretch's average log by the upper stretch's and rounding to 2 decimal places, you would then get 1.03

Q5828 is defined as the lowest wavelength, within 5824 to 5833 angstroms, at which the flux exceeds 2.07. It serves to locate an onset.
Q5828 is 5824.5 angstroms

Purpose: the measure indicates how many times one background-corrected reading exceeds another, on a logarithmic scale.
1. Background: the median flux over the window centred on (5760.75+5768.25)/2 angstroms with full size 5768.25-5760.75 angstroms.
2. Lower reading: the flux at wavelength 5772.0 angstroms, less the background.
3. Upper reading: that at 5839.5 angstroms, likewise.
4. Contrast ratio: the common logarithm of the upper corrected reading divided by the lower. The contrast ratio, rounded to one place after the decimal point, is -1.4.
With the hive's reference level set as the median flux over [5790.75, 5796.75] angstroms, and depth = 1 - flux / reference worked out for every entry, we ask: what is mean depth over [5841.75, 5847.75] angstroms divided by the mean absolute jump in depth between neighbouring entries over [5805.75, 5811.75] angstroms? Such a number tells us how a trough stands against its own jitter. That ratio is 1.6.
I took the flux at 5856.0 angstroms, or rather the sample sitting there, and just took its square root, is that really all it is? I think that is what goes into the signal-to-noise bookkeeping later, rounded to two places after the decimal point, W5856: 1.46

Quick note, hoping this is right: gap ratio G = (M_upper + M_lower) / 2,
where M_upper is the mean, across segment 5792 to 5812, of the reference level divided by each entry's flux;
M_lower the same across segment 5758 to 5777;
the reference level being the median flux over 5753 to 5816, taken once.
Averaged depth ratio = 0.984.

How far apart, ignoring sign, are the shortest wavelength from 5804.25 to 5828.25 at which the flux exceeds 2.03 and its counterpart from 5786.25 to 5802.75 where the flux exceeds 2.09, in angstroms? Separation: 18.0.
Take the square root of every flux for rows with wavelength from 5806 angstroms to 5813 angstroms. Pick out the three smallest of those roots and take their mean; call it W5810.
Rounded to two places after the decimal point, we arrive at 1.40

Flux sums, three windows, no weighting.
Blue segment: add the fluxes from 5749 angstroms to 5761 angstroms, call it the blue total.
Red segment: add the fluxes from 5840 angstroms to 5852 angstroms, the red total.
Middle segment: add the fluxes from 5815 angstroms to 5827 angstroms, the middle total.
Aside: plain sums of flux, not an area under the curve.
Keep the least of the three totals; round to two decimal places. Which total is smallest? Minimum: 16.33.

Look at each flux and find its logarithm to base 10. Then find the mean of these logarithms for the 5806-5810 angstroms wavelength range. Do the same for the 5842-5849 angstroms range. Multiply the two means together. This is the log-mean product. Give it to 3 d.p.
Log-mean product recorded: 0.090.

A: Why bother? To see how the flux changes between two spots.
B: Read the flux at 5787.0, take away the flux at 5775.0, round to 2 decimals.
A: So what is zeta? 0.22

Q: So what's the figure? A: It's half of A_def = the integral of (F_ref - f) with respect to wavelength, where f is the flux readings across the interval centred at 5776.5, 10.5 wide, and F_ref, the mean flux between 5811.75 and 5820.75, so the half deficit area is 0.1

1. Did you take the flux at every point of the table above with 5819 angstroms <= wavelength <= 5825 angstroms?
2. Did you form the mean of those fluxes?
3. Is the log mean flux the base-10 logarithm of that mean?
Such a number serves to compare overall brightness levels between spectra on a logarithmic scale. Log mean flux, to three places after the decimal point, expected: 0.344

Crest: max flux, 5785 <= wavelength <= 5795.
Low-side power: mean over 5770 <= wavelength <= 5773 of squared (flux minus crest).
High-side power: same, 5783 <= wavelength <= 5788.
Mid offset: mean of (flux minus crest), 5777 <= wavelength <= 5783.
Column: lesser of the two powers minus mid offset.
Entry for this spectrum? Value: 0.25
